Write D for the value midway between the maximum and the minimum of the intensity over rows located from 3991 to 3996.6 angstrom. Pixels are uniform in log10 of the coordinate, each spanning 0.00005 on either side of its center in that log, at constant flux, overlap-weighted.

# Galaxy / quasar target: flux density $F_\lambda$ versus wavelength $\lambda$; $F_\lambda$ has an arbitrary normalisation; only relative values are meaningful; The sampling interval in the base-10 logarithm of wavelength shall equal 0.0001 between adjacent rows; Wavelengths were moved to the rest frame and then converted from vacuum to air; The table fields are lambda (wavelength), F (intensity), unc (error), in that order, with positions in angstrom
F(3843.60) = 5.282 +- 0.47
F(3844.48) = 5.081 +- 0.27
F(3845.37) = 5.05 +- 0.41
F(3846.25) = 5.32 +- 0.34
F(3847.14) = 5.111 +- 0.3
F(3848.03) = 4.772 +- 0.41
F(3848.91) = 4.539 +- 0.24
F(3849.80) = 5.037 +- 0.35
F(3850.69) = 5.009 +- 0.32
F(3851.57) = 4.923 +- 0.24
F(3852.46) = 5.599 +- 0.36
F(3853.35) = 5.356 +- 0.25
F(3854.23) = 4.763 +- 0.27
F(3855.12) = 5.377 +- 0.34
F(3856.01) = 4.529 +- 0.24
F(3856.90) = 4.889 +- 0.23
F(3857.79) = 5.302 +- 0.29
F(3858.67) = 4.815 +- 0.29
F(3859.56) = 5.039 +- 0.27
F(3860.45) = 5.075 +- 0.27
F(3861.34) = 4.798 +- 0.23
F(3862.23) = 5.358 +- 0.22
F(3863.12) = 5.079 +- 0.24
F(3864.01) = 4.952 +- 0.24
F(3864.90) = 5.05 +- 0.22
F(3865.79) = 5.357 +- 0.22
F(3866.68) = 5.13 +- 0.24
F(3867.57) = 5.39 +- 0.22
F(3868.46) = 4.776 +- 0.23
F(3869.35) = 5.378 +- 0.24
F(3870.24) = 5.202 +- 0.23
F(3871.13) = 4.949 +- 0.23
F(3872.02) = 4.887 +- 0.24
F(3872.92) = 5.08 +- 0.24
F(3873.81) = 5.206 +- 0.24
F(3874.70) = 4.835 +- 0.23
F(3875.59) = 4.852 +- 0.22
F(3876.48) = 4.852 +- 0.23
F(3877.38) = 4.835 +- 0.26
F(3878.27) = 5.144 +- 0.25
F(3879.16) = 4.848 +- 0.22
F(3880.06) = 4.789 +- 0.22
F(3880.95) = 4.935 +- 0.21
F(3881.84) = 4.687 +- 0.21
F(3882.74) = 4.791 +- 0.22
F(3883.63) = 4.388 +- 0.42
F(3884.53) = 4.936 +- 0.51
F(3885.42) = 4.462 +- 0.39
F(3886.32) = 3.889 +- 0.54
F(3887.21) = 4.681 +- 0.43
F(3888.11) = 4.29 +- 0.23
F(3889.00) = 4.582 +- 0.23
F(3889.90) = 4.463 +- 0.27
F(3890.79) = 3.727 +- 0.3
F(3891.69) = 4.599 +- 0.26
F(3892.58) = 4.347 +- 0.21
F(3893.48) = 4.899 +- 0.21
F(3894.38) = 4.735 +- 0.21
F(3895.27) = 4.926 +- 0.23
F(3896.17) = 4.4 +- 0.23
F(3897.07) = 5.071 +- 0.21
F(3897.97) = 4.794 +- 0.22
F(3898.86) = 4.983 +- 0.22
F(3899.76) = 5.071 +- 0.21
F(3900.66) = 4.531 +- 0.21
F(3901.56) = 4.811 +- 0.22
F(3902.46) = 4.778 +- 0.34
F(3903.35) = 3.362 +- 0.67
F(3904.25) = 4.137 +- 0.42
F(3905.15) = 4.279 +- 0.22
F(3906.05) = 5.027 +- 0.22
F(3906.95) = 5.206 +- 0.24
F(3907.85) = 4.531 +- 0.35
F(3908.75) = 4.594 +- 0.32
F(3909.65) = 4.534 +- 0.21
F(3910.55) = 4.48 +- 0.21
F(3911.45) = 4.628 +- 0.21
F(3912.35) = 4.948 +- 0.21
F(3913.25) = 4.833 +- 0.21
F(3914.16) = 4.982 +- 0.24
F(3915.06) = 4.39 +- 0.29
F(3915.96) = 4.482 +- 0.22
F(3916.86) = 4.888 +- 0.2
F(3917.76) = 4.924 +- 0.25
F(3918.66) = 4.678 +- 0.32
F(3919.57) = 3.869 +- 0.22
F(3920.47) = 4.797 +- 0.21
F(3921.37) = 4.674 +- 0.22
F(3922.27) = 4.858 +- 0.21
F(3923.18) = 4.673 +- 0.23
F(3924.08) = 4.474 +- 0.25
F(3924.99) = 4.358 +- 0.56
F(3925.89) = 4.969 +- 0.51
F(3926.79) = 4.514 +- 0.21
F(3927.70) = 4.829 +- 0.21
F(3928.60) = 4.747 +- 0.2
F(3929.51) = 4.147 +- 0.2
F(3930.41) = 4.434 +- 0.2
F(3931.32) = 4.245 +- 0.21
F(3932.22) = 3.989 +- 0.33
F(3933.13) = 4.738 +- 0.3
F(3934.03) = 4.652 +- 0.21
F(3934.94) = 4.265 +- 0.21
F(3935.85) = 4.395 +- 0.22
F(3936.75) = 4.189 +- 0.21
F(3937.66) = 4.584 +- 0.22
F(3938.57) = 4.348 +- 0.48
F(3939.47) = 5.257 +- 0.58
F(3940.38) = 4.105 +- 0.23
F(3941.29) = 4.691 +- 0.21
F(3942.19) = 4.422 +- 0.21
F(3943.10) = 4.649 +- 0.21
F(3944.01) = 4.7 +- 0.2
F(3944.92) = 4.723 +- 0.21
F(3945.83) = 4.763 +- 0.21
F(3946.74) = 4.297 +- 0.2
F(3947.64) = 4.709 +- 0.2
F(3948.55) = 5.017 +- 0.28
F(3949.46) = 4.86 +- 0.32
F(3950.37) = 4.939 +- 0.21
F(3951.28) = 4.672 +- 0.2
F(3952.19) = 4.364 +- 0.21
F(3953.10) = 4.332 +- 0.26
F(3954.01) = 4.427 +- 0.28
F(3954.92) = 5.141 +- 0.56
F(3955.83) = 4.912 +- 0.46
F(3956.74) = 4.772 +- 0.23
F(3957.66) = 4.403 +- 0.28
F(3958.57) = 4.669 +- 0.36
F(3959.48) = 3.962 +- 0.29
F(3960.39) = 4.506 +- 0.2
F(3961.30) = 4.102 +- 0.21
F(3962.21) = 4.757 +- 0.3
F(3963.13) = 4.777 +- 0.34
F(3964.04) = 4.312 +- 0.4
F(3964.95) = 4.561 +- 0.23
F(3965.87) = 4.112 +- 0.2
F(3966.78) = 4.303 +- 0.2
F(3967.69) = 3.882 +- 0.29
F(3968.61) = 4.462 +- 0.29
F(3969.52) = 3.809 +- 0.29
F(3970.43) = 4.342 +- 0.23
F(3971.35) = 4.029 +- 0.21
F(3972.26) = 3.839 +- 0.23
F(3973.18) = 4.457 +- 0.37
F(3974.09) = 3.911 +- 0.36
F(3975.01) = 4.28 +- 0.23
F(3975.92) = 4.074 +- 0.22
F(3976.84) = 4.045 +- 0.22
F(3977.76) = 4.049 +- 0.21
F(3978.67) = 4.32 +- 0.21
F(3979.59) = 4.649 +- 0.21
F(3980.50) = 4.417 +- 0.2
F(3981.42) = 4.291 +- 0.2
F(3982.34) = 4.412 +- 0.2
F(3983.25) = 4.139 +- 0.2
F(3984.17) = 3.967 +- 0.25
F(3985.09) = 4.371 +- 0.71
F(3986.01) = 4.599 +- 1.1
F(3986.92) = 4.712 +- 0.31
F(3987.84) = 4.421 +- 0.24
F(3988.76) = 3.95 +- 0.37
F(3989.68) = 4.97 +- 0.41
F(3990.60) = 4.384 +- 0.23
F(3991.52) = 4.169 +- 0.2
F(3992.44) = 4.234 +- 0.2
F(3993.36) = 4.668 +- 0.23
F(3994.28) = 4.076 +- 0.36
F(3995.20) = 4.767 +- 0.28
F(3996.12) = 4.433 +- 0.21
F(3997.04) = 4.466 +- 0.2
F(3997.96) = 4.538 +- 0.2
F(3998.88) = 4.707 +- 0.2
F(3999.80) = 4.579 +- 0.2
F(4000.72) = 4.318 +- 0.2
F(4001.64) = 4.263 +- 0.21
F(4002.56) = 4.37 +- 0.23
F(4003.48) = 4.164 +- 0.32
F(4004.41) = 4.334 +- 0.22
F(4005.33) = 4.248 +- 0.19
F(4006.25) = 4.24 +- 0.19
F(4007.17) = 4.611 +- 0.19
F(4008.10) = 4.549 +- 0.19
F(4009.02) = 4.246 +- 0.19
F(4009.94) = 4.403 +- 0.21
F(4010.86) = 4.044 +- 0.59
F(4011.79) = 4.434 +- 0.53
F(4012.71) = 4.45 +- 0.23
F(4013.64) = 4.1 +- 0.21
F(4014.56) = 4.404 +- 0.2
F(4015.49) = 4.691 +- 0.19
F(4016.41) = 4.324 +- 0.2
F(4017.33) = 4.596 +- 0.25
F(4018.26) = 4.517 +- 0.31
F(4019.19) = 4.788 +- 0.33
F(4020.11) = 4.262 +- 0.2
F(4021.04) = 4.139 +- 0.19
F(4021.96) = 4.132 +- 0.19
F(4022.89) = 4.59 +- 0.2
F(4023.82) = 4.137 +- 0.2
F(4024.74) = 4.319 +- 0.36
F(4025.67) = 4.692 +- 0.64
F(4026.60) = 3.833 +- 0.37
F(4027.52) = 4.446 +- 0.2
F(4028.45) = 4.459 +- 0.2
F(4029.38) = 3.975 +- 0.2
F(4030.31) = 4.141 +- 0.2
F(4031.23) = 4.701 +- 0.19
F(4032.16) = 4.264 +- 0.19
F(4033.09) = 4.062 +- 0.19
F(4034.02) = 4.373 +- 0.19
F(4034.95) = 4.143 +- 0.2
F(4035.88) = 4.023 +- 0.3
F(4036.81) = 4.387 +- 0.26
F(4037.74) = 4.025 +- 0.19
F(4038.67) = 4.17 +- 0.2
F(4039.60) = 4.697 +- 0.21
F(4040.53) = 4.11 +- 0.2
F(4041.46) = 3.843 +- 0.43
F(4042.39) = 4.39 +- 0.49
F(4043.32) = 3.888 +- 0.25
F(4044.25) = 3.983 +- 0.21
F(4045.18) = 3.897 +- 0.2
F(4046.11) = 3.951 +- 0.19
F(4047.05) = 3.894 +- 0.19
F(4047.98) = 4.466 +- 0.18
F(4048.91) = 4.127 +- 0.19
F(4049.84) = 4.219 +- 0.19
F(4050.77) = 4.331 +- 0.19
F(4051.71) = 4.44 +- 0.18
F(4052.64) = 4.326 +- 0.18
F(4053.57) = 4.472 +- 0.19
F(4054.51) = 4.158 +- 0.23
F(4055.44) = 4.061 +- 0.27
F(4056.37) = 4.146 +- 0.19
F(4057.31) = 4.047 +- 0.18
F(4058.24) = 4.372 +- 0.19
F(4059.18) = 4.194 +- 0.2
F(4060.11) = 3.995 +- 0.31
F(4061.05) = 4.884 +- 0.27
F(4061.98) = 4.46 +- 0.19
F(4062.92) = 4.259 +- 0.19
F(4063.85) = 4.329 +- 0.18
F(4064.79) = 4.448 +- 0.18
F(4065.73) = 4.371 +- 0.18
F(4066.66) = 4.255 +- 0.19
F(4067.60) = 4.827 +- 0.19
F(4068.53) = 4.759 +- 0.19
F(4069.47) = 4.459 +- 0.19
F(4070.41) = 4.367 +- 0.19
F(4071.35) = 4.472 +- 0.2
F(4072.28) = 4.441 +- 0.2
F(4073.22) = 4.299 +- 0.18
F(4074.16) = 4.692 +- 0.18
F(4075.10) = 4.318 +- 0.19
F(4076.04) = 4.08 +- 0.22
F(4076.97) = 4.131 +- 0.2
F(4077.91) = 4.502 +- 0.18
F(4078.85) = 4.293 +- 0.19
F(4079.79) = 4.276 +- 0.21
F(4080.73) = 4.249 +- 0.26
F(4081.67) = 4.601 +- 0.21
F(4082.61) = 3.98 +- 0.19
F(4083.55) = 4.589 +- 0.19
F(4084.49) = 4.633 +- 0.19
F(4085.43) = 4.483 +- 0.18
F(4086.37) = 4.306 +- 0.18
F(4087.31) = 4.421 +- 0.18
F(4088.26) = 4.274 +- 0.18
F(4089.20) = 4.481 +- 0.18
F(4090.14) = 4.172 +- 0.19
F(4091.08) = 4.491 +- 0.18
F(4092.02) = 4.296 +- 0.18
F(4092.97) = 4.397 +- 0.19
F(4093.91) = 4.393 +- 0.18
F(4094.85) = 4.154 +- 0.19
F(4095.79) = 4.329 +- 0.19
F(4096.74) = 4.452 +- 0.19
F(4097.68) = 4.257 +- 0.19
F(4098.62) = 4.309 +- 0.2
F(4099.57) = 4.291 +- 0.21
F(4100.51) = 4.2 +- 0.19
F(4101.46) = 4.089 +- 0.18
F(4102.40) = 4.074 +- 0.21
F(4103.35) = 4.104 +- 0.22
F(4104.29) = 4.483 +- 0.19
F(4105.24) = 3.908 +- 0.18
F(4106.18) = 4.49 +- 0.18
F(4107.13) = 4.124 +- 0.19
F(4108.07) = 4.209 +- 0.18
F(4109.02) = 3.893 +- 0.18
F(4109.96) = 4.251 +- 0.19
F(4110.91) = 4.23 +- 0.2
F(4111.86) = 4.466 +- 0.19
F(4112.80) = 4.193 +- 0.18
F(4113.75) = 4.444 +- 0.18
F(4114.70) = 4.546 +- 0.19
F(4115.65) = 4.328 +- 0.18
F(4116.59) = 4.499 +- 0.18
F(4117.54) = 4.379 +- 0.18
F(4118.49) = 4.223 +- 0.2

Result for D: 4.42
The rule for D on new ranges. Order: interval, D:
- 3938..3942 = 4.68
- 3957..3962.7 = 4.36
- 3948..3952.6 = 4.69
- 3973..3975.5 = 4.18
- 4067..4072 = 4.60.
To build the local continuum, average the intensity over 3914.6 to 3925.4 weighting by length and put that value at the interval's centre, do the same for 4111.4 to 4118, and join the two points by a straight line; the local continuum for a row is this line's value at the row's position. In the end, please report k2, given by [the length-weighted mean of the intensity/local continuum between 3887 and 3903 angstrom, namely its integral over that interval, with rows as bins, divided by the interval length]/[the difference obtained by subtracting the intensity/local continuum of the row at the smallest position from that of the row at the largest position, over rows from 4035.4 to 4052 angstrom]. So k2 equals 10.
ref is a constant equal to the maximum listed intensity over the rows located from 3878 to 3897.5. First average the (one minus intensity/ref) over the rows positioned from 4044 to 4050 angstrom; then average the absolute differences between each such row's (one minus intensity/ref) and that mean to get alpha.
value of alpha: 0.032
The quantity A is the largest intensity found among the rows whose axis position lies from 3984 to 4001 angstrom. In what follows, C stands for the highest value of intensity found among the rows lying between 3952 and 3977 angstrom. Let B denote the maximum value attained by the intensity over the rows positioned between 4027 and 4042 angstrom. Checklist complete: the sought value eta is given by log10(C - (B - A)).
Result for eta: 0.733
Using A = 4.97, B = 4.701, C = 5.141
